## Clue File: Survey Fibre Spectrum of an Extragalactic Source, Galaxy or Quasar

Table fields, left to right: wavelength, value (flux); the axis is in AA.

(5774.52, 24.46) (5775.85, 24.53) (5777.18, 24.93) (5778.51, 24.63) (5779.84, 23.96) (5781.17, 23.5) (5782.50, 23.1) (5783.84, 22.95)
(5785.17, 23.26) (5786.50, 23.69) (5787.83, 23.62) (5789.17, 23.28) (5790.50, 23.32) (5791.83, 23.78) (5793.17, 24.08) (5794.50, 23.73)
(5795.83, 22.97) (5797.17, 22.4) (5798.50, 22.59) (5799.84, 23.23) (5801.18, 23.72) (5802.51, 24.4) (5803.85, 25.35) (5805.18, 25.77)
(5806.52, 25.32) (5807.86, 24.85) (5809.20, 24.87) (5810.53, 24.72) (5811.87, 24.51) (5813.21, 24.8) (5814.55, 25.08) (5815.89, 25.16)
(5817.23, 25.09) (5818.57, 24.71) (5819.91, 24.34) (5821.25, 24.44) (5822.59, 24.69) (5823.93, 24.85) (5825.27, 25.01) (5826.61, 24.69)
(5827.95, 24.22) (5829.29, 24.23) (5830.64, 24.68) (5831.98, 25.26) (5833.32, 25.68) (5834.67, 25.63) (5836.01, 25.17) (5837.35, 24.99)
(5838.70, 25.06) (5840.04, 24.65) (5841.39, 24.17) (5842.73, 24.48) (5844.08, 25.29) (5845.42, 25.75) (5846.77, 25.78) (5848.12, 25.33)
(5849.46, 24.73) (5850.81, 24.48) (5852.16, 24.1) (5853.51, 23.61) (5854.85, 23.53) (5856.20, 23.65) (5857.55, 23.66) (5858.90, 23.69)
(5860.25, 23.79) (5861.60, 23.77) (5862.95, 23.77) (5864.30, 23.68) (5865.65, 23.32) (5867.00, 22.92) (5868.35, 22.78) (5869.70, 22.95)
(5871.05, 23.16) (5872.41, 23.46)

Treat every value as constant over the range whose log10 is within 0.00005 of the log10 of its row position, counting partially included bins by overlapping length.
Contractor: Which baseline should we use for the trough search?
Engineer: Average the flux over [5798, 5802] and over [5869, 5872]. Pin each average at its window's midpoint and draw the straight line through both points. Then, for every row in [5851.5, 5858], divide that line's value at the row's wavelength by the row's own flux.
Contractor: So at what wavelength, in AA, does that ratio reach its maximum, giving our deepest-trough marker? 5854.85 AA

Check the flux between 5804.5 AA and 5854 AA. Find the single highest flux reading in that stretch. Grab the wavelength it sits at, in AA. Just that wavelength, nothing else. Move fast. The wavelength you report 5846.77 AA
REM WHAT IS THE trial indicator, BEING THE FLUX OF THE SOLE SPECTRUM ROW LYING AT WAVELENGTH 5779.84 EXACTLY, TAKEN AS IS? 23.96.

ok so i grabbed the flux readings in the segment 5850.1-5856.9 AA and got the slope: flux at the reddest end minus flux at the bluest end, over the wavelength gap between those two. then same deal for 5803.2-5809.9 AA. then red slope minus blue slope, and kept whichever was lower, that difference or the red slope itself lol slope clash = -0.15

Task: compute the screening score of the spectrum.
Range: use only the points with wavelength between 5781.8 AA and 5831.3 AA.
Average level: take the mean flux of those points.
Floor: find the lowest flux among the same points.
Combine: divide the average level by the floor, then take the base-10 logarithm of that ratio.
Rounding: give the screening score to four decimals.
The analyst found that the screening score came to 0.0336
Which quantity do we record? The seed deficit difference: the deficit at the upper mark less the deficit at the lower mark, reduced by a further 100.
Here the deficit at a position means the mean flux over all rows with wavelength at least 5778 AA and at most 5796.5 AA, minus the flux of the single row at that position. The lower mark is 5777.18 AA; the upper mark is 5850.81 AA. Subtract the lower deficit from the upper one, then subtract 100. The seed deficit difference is -100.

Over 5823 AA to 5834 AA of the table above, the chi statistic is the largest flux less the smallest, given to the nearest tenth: 1.5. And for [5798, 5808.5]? 3.2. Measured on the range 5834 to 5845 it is 1.5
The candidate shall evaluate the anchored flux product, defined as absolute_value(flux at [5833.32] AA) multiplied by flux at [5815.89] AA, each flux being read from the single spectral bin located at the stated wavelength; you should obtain 646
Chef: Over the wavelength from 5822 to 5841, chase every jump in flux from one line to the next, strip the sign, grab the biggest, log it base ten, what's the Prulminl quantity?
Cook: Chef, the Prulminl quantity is -0.24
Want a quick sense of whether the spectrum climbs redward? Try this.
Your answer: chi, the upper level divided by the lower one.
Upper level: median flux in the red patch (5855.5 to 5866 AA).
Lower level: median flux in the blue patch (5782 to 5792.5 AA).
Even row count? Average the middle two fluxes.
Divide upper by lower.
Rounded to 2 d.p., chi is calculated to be 1.02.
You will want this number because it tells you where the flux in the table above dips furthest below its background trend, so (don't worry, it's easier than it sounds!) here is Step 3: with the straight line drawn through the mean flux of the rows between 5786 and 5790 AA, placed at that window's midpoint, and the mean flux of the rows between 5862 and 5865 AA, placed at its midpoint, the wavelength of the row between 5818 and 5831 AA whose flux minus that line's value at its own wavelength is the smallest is 5827.95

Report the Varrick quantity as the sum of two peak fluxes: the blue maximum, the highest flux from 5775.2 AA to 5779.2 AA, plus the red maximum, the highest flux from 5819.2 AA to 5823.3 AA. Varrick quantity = 49.6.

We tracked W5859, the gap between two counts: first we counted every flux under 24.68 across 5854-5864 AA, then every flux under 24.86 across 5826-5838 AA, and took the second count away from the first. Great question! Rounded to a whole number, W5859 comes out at 3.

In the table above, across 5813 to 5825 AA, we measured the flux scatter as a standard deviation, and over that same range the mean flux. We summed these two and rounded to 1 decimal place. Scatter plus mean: 25.1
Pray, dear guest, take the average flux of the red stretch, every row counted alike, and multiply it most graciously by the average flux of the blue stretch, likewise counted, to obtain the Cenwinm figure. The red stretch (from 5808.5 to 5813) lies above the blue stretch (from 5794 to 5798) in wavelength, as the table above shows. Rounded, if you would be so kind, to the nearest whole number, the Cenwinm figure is 569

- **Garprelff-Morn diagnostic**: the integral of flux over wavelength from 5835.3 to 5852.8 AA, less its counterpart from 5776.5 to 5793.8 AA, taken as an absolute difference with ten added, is 36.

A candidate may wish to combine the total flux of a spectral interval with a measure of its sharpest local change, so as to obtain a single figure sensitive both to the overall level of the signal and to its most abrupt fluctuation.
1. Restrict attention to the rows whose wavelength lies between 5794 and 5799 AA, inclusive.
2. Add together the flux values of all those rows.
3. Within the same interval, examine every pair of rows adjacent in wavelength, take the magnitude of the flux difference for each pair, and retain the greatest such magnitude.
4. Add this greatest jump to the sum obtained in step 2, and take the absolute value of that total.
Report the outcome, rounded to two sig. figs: 92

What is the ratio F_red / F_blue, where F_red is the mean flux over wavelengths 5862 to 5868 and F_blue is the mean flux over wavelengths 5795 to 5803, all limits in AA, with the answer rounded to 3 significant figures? 1.01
